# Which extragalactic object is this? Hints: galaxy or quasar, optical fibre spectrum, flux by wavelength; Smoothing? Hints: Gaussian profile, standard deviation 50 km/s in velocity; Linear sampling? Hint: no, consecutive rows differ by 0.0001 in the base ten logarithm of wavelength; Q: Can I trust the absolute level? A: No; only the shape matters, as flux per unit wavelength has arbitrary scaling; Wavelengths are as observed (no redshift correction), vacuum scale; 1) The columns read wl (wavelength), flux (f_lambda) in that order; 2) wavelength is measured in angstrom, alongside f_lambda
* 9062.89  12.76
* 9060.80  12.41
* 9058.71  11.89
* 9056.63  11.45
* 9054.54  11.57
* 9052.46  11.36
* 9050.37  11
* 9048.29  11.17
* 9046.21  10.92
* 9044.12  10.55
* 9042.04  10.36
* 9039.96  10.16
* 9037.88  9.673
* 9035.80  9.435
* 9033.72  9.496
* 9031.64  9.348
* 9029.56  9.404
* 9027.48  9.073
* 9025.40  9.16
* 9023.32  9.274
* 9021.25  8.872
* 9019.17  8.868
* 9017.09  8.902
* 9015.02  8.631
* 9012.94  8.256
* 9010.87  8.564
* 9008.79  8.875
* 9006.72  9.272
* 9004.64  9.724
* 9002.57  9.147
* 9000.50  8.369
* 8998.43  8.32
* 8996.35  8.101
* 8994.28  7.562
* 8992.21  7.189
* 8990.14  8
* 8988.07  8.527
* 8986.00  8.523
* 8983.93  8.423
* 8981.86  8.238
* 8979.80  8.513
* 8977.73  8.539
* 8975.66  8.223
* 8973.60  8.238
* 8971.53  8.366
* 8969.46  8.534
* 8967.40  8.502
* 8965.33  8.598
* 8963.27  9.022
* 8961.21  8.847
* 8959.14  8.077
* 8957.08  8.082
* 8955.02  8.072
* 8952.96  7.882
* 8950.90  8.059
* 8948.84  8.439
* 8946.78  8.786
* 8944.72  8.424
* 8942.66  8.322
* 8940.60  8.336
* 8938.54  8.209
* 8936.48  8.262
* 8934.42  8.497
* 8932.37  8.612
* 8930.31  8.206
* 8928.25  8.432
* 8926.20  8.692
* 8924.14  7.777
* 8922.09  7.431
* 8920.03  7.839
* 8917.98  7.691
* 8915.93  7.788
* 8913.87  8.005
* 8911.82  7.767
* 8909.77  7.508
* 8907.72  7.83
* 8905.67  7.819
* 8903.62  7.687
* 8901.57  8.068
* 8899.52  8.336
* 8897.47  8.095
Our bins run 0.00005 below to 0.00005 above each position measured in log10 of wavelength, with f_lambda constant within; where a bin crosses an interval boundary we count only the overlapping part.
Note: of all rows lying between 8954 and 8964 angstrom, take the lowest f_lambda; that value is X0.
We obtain 8.072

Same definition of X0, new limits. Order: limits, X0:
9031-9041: 9.348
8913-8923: 7.431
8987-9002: 7.189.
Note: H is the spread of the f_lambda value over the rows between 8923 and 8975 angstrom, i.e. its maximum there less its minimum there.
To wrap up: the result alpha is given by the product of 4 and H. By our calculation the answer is 5.0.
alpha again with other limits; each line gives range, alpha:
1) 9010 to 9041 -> 7.6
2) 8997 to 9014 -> 5.9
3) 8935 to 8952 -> 2.9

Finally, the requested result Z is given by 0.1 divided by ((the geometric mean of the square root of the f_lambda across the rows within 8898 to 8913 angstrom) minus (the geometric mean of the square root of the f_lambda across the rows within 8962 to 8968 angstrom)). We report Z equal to -0.7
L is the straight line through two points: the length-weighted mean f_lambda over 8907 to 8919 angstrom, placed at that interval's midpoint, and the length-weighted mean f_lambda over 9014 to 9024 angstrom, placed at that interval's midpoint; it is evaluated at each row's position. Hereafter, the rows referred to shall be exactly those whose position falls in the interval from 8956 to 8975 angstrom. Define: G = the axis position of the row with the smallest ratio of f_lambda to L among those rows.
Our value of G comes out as 8959.14 angstrom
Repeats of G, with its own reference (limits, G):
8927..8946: 8938.54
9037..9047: 9037.88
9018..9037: 9021.25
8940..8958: 8952.96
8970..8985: 8981.86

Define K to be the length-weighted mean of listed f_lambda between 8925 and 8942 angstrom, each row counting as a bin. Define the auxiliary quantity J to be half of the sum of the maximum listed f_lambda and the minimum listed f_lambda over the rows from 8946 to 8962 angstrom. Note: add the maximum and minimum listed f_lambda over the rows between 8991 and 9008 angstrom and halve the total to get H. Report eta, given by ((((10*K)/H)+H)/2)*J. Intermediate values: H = 8.5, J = 8.36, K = 8.4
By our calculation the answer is 76.9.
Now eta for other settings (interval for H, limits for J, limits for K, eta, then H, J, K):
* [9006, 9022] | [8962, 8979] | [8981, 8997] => 77.5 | 8.8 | 8.62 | 8.1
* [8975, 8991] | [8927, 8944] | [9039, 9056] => 90.2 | 8.3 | 8.41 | 10.9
